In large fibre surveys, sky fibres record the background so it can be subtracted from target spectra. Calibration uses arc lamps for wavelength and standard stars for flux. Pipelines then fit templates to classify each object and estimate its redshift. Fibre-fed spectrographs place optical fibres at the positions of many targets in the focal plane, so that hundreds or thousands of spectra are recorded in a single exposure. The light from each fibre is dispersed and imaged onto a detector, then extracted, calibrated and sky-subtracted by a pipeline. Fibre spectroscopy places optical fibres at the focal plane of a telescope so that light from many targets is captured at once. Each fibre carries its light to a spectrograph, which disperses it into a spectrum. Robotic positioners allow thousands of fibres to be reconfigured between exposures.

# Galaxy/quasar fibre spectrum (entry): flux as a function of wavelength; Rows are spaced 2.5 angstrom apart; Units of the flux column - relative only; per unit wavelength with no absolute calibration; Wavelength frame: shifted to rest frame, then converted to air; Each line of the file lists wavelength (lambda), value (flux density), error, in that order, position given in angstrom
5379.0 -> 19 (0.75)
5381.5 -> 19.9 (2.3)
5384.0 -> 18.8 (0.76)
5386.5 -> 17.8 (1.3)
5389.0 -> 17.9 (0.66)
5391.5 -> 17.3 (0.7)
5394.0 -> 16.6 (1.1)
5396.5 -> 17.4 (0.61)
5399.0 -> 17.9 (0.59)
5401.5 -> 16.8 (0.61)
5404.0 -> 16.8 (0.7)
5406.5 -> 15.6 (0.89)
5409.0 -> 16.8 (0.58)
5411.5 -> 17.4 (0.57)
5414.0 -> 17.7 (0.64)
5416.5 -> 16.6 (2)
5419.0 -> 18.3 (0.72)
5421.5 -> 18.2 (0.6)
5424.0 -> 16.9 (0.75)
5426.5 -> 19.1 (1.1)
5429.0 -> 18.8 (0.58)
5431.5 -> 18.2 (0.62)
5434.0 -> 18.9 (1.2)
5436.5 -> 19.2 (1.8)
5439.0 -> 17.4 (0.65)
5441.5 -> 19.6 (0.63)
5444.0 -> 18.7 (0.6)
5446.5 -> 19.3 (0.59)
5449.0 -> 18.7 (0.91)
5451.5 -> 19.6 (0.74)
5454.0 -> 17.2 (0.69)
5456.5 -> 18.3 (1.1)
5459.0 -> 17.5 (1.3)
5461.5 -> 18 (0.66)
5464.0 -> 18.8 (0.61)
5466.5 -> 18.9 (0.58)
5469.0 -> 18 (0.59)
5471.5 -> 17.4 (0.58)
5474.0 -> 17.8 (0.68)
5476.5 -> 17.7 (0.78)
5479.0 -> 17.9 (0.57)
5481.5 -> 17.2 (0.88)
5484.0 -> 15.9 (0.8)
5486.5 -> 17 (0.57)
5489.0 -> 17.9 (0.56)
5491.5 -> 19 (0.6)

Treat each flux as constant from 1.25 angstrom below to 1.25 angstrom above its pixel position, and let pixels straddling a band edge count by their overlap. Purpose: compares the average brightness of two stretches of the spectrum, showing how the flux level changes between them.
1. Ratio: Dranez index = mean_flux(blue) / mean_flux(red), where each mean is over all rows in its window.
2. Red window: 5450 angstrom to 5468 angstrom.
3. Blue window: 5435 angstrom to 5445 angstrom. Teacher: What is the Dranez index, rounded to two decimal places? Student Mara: 1.02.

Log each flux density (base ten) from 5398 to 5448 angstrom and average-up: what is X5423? 1.252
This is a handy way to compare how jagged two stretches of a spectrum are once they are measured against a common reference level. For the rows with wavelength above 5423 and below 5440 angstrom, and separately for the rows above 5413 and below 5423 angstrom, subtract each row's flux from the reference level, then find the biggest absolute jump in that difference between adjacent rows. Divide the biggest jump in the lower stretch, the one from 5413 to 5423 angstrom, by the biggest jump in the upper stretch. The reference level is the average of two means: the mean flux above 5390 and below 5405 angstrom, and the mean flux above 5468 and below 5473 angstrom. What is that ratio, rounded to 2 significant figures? 0.77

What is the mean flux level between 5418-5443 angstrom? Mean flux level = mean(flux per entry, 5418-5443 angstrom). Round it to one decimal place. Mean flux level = 18.5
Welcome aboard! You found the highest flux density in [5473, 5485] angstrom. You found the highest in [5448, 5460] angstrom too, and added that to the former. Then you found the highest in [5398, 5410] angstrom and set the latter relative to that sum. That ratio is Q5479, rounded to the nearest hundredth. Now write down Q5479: 0.48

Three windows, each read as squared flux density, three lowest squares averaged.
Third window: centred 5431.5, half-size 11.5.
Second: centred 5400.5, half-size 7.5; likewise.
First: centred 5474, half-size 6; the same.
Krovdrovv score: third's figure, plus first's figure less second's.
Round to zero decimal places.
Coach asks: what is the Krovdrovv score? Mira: 350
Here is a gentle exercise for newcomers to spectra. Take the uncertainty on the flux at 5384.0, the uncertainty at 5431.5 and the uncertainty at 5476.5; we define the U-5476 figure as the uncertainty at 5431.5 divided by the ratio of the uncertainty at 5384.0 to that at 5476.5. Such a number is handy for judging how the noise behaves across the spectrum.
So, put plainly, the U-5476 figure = 0.64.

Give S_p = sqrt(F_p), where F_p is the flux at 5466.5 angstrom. 4.35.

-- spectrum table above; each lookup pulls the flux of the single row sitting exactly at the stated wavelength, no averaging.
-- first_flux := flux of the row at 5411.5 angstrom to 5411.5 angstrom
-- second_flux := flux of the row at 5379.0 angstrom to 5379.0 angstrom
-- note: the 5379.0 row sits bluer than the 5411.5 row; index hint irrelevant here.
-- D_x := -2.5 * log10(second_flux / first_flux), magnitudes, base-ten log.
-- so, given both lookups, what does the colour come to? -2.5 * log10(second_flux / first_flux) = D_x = -0.096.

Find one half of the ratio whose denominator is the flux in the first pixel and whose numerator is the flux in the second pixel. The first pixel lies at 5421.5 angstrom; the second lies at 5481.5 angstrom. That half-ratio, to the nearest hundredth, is 0.47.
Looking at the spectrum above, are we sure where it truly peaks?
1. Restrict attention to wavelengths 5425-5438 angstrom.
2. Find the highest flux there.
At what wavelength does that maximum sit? 5436.5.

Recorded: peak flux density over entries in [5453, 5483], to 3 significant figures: 18.9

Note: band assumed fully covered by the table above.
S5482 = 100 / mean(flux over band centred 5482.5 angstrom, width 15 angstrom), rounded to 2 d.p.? 5.79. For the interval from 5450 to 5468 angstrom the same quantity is 5.46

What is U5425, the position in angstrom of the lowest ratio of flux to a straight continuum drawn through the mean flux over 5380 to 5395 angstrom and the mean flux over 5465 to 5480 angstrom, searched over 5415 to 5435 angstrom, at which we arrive 5416.5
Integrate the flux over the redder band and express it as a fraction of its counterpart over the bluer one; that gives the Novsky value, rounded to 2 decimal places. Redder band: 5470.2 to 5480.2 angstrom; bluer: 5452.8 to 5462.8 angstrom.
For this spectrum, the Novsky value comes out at 1.00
